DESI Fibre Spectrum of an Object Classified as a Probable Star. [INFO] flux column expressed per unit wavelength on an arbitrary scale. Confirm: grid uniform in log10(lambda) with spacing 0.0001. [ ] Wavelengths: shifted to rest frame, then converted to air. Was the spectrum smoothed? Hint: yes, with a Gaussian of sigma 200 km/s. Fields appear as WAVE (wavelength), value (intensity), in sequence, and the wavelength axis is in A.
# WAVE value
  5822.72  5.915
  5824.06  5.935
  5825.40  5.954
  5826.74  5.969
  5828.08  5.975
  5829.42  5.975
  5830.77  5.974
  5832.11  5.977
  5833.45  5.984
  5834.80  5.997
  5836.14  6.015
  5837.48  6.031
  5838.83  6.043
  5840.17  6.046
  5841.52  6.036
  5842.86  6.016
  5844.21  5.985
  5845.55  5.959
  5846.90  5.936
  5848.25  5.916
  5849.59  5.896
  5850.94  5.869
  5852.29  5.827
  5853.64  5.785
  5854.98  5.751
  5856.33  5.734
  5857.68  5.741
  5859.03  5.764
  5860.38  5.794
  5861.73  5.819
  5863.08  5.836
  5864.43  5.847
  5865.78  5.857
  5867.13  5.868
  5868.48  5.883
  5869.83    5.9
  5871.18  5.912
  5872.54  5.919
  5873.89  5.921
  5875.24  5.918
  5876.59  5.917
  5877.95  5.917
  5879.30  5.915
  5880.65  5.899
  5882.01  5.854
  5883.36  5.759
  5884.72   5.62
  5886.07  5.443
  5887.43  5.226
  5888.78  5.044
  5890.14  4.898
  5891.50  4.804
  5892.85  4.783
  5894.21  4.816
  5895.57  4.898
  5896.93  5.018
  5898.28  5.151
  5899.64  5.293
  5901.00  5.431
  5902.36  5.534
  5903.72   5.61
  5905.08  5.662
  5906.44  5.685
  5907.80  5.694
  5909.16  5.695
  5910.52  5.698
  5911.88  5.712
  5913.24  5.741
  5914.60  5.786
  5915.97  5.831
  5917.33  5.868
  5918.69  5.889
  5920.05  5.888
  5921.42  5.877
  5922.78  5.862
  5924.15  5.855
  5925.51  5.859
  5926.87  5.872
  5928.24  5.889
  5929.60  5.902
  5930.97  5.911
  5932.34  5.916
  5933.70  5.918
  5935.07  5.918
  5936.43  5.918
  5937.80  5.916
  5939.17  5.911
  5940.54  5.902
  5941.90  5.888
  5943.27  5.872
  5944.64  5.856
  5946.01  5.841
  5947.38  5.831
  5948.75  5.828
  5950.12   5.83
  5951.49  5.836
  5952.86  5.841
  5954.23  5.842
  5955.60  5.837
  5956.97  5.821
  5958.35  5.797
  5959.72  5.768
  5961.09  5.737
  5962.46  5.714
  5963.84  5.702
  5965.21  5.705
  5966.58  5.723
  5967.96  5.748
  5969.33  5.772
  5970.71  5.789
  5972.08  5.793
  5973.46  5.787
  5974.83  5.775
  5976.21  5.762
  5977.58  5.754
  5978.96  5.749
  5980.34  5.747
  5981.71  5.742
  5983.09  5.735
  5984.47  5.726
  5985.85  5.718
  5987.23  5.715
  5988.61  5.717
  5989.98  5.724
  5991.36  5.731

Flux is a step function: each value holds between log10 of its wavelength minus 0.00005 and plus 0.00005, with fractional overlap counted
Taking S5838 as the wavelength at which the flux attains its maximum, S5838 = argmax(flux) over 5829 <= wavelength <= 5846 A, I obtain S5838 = 5840.17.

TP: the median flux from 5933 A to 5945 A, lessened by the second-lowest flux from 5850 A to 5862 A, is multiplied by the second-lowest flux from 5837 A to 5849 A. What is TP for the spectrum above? 1.0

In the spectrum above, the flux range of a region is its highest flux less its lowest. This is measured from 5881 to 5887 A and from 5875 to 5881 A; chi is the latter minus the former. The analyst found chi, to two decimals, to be -0.39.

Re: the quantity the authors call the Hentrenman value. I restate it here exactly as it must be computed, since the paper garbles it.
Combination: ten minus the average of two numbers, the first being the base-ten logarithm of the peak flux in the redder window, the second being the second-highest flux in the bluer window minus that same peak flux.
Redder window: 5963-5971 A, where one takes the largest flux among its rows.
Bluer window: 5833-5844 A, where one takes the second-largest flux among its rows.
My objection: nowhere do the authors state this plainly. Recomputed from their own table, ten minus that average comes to 9.5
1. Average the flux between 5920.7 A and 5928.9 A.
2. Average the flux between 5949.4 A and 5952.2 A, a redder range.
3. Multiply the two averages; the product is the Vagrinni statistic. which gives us 34.2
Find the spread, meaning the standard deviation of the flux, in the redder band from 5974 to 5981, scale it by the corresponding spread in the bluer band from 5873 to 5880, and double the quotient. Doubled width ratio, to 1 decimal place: 10.4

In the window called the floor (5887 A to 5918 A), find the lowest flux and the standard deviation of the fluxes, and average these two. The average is 2.58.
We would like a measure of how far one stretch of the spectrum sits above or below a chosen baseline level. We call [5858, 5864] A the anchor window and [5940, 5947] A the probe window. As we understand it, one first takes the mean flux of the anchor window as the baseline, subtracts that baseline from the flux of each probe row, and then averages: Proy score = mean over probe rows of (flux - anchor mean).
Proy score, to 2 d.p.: 0.07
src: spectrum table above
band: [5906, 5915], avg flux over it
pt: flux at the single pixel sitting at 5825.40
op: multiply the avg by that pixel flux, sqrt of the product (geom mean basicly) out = 5.83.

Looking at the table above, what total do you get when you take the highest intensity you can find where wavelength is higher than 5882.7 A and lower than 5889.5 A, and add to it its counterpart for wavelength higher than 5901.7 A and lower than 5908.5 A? 11.5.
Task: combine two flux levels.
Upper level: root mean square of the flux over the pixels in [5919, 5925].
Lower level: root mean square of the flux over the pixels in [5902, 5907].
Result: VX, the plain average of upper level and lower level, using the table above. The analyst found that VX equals 5.7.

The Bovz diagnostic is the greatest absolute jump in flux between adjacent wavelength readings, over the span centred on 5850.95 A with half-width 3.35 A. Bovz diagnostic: 0.042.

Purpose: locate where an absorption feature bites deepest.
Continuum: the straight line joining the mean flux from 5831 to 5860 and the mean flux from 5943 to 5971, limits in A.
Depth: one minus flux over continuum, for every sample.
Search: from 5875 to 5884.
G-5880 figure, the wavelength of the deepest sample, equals 5883.36 A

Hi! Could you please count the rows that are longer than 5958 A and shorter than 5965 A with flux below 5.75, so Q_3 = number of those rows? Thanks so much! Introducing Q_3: 3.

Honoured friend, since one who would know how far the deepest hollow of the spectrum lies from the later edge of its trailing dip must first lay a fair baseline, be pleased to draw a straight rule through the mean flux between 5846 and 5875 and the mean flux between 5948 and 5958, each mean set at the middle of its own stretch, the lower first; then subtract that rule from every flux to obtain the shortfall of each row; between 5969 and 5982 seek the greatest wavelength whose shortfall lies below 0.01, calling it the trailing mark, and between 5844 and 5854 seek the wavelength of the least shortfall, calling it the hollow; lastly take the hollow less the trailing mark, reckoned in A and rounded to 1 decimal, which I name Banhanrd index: -128.1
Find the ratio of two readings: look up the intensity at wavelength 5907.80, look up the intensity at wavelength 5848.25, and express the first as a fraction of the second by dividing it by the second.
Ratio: 0.96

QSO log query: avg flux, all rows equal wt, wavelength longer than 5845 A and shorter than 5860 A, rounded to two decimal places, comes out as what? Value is 5.83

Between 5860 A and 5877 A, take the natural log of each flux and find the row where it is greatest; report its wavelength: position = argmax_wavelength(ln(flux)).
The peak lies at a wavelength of 5873.89 A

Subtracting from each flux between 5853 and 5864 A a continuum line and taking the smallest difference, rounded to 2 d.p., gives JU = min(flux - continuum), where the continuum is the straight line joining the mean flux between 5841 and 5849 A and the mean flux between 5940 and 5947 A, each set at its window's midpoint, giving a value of -0.23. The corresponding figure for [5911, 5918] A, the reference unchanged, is -0.19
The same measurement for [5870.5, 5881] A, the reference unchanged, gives -0.04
